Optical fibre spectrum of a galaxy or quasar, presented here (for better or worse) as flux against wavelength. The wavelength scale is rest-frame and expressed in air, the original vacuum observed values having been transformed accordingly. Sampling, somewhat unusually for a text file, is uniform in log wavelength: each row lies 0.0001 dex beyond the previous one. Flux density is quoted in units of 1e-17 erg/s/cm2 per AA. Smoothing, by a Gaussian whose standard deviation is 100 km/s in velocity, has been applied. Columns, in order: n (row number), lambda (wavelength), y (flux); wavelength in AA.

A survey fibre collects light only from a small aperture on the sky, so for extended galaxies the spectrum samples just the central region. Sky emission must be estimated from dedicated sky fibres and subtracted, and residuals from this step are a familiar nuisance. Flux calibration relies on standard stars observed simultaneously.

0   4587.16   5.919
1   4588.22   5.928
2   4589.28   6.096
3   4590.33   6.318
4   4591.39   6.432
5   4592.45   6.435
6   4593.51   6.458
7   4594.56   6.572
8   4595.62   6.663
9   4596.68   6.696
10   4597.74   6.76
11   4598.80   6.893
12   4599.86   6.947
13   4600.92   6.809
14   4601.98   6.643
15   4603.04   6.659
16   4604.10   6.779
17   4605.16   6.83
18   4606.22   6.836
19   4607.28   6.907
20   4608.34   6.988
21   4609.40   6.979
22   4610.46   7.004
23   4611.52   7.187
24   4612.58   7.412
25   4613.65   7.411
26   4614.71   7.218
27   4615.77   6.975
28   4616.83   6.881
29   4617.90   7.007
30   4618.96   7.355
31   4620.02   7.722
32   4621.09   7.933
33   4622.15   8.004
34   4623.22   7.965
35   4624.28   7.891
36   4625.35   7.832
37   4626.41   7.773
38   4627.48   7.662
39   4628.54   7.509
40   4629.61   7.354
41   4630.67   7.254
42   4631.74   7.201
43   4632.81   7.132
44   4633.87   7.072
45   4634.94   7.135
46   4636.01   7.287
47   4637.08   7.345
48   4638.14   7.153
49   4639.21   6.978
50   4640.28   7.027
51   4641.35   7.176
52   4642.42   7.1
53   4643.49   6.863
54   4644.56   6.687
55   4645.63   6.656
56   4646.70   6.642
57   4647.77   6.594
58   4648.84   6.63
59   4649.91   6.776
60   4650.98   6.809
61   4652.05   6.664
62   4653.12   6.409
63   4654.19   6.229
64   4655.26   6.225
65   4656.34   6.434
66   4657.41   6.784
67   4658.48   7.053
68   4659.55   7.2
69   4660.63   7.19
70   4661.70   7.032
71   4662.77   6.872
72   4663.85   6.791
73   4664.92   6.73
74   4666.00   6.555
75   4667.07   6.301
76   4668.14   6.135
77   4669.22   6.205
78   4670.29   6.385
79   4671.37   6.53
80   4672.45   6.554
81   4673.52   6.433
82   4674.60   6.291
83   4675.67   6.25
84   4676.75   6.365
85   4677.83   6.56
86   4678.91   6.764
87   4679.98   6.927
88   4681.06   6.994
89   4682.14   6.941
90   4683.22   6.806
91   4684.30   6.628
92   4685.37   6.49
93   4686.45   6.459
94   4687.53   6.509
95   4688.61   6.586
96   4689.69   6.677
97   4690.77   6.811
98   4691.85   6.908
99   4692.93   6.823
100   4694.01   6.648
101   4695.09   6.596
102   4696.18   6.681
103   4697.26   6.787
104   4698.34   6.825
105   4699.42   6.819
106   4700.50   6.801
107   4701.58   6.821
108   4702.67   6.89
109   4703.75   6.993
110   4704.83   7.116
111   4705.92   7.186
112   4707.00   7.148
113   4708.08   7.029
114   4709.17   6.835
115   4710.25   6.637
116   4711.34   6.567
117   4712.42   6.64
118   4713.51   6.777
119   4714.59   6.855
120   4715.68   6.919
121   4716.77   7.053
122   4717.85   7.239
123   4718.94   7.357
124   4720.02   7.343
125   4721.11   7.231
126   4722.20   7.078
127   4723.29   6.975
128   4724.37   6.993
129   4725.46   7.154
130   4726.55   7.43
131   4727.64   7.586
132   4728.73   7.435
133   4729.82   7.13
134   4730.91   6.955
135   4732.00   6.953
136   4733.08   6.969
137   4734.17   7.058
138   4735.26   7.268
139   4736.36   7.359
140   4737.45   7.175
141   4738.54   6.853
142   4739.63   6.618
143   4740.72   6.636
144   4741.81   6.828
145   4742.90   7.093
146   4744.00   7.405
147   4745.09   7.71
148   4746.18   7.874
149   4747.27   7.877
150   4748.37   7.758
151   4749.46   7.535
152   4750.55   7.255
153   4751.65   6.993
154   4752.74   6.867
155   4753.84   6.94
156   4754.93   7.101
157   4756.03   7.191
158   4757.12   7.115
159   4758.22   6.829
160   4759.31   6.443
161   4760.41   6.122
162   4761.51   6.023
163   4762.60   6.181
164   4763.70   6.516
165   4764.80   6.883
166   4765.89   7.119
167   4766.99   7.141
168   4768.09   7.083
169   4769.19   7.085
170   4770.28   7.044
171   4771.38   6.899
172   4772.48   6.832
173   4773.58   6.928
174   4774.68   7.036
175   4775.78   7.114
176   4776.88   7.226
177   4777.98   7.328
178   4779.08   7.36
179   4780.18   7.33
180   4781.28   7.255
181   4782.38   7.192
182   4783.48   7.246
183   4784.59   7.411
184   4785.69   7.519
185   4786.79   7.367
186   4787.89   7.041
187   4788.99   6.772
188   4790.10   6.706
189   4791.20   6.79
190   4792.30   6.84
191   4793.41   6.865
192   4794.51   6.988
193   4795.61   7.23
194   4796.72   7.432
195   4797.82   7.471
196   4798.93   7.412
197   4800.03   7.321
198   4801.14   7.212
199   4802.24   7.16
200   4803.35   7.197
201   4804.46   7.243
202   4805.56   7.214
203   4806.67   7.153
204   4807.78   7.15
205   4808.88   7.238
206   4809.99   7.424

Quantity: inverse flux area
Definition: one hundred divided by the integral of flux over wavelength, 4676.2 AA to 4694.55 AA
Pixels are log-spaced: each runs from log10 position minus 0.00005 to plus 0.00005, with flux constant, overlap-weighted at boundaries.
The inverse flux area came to 0.81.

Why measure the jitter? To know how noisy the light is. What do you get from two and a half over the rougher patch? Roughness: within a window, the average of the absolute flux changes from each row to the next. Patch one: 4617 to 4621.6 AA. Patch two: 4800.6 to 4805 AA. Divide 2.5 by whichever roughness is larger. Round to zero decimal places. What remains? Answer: 8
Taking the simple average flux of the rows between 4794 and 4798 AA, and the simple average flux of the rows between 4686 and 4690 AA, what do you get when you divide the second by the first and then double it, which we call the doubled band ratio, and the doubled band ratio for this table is 1.80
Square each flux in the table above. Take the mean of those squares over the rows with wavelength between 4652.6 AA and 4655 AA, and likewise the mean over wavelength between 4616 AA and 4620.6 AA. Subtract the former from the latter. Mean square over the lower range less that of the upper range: 13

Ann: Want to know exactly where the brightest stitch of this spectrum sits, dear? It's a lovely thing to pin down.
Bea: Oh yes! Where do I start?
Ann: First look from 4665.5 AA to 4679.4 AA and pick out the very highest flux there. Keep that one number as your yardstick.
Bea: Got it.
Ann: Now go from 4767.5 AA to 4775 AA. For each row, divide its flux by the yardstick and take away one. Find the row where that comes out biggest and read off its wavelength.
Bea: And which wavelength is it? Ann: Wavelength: 4769.19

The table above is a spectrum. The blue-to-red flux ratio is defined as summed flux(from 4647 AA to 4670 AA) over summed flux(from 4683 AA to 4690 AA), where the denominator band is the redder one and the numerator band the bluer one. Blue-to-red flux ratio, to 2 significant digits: 3.0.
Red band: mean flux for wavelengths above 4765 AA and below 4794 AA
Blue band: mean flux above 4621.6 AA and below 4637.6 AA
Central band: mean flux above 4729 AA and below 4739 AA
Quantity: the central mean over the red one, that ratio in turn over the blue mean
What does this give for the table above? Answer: 0.133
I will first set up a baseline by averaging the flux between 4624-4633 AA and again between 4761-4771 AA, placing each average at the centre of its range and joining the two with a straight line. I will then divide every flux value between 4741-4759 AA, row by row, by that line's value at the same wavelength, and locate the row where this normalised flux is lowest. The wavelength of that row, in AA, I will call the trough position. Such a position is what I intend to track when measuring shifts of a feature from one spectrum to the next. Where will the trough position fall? 4741.81 AA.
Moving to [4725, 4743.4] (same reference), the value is 4739.63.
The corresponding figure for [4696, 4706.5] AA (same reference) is 4696.18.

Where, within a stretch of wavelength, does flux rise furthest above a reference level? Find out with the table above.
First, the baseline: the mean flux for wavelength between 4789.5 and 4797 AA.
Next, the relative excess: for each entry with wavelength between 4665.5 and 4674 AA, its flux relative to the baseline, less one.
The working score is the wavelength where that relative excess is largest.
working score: 4666.00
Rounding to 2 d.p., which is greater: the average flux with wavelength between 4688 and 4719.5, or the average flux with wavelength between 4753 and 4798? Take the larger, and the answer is 7.00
